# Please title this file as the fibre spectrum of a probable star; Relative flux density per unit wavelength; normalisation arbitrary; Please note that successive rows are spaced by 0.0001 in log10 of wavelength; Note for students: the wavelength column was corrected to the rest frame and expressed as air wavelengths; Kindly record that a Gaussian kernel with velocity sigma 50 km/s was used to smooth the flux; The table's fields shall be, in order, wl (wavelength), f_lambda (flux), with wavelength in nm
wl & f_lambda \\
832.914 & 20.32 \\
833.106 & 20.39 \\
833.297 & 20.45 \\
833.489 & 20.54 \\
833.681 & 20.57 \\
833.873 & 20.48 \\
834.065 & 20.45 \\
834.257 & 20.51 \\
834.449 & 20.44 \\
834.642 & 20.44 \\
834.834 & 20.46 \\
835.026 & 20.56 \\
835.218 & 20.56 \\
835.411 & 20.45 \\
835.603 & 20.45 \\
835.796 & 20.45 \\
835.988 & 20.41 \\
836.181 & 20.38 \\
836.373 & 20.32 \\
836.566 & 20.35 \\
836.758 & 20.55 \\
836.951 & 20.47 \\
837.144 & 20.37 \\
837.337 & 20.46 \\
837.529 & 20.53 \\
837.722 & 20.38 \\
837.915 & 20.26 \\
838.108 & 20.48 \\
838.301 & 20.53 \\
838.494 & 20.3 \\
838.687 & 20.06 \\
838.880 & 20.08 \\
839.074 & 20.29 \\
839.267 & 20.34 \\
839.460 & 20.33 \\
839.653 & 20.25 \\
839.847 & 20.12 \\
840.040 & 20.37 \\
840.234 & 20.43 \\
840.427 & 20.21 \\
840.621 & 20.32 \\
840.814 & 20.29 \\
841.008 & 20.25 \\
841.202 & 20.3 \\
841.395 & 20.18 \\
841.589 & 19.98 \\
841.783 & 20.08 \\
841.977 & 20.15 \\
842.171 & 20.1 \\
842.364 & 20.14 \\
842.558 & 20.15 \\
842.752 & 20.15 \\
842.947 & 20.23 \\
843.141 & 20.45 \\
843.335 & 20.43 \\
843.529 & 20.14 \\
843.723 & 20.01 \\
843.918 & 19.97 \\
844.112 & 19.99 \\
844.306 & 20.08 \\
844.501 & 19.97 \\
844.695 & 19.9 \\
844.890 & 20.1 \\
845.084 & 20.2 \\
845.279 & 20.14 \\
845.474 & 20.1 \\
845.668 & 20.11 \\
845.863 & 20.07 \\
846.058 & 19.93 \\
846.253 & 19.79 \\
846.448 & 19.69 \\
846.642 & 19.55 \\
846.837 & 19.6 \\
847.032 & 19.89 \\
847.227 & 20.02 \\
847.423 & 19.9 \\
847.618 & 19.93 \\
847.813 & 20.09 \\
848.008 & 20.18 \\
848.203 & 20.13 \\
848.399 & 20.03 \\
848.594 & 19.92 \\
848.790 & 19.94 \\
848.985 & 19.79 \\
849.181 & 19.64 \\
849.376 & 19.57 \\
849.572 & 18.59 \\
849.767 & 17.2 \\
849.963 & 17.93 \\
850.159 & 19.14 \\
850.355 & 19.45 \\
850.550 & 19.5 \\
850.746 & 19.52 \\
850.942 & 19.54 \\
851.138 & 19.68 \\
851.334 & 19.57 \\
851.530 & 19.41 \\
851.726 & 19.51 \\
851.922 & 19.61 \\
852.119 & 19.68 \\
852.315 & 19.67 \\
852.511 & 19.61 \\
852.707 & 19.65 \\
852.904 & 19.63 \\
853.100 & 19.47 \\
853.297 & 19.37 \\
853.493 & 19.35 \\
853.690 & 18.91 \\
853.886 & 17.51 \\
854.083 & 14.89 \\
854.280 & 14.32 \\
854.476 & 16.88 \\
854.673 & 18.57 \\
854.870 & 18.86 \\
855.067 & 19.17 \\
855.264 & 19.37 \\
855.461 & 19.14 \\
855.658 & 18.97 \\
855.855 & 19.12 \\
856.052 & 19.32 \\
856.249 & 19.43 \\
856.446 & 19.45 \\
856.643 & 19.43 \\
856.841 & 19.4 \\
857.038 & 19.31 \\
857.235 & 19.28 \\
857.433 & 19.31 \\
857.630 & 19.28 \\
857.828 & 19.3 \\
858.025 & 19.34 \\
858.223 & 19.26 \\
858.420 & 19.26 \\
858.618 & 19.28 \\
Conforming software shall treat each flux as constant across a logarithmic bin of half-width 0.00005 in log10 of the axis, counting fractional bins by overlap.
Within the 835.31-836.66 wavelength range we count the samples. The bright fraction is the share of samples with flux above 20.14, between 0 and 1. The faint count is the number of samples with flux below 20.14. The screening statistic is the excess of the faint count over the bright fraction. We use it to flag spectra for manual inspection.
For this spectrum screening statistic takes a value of -1.0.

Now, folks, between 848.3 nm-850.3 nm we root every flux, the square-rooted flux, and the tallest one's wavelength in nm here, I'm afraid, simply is 848.399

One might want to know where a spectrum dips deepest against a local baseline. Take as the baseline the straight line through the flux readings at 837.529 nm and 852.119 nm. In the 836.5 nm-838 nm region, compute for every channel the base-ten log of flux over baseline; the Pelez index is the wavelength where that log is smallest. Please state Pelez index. 837.915 nm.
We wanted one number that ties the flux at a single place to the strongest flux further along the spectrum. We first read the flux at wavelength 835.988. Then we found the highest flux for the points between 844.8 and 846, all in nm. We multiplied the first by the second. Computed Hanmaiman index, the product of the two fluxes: 412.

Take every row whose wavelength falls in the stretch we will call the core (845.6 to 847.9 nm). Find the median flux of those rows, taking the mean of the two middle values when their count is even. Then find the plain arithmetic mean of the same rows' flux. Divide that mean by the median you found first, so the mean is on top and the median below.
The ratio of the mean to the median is 0.998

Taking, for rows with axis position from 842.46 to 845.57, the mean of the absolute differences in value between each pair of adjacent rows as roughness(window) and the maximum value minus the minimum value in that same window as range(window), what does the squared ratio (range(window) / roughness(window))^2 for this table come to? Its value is 31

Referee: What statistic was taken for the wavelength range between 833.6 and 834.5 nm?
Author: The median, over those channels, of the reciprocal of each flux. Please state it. 0.0488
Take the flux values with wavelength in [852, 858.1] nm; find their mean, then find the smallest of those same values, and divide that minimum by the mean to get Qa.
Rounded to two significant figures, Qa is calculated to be 0.76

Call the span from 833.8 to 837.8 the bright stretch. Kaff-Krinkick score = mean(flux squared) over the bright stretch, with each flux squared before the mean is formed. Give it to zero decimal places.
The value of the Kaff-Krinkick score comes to 418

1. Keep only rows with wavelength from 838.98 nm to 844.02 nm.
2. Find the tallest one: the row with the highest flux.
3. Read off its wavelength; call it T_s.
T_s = 843.141 nm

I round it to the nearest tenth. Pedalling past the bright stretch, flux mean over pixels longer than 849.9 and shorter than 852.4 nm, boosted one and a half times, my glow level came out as 29.1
